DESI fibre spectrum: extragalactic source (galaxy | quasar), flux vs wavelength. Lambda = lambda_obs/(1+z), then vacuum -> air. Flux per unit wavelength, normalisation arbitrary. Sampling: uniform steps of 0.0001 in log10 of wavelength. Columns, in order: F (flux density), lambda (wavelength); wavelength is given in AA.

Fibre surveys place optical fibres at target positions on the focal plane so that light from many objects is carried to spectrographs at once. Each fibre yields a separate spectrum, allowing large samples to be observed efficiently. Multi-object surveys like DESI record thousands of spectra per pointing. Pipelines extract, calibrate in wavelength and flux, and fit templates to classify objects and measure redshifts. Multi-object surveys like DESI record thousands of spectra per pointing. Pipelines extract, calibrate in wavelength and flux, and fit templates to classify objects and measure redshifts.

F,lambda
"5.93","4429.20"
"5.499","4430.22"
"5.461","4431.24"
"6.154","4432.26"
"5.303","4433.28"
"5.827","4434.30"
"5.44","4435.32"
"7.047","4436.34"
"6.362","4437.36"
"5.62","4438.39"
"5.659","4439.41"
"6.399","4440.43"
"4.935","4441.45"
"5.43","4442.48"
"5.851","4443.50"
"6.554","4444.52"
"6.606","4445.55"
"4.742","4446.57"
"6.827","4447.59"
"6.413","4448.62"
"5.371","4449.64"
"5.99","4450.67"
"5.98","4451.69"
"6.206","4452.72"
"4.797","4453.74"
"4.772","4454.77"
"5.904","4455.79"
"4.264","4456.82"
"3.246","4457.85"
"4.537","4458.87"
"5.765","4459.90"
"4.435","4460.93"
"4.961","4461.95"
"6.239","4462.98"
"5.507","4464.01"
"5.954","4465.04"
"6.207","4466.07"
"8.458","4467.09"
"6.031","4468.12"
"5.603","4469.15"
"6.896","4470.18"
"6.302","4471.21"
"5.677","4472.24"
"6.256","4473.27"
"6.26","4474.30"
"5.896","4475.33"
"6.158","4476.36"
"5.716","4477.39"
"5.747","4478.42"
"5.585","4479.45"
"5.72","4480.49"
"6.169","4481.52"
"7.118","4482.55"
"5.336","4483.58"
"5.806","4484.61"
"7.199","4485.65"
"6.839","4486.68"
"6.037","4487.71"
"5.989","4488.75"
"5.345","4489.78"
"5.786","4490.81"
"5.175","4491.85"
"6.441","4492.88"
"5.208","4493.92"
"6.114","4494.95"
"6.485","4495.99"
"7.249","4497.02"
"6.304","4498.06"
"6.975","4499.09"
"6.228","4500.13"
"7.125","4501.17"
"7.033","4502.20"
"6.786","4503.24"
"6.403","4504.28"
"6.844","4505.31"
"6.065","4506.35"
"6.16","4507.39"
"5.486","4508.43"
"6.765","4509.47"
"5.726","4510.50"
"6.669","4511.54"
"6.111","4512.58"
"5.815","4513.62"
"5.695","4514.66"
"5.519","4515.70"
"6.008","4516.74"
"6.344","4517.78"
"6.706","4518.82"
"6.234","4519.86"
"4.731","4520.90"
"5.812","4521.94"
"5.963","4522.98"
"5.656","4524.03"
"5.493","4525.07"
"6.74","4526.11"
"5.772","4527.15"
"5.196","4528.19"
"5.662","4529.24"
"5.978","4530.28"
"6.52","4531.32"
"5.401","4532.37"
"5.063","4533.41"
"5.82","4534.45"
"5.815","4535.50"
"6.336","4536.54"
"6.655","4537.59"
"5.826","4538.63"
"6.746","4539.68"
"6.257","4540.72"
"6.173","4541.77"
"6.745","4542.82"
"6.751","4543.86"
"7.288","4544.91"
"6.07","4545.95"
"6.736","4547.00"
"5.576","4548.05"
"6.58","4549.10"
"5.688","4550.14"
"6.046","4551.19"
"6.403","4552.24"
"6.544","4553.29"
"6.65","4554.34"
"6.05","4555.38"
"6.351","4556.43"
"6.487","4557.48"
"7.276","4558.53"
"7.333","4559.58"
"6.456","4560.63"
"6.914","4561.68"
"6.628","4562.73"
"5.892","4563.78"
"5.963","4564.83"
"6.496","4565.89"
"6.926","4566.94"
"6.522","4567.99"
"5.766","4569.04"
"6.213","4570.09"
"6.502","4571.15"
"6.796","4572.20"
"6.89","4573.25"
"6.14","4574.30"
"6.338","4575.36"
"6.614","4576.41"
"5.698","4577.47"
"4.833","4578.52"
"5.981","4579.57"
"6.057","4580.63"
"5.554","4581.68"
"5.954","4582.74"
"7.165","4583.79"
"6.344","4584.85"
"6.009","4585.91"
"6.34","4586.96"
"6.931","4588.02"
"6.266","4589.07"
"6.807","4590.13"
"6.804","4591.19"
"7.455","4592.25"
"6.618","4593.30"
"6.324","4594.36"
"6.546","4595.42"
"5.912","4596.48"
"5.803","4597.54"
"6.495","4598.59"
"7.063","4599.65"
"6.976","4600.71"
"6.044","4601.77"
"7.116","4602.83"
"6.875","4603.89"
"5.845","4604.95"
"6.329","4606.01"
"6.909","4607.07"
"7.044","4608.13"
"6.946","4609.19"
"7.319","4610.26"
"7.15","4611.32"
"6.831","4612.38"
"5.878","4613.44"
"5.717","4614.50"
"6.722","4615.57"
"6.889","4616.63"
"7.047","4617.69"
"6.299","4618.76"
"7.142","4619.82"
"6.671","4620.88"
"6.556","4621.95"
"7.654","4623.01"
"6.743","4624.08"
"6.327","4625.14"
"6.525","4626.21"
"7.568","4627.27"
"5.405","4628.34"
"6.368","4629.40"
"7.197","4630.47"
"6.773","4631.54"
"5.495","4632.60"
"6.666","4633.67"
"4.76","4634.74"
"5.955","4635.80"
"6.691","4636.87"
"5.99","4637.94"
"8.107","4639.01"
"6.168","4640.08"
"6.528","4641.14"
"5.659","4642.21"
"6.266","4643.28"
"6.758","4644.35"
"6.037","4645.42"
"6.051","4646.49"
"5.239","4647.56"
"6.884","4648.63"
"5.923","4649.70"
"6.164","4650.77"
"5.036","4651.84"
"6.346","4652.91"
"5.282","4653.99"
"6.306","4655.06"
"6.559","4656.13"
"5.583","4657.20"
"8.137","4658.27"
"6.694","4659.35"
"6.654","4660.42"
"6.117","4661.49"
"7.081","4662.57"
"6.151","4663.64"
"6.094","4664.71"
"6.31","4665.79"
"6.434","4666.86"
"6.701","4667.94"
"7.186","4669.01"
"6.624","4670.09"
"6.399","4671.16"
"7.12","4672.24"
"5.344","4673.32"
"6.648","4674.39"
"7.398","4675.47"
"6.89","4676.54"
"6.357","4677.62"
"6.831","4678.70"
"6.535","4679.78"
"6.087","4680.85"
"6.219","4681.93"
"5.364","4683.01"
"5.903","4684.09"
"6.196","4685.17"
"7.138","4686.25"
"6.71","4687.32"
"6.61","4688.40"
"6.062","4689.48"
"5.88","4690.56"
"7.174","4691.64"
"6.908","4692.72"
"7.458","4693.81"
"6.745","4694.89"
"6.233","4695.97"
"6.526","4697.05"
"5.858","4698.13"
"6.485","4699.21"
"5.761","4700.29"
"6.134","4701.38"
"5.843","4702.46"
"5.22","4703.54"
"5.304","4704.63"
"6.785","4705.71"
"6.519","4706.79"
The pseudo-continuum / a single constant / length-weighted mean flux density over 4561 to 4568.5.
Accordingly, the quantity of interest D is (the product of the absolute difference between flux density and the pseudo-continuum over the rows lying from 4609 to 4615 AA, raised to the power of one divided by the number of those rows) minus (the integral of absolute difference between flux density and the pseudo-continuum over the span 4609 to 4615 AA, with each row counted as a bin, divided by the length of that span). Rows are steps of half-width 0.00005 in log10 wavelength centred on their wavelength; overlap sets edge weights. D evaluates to -0.03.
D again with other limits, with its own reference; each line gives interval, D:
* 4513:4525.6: -0.13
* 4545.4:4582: -0.16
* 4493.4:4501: -0.22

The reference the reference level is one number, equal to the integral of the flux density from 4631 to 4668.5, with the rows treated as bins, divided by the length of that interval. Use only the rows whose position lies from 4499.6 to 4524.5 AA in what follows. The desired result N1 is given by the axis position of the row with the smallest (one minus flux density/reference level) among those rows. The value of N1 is 4501.17 AA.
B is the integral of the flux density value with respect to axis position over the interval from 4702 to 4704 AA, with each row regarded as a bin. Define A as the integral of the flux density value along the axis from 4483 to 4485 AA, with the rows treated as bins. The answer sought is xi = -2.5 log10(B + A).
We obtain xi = -3.37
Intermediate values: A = 11.2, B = 11.1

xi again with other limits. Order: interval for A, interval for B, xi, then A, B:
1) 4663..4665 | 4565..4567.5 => -3.65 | 12.4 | 16.5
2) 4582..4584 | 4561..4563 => -3.55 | 12.7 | 13.5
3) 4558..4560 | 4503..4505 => -3.61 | 14.6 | 13.2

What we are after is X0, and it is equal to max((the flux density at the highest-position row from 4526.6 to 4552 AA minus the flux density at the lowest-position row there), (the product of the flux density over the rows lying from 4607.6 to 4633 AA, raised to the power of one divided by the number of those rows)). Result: 6.65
